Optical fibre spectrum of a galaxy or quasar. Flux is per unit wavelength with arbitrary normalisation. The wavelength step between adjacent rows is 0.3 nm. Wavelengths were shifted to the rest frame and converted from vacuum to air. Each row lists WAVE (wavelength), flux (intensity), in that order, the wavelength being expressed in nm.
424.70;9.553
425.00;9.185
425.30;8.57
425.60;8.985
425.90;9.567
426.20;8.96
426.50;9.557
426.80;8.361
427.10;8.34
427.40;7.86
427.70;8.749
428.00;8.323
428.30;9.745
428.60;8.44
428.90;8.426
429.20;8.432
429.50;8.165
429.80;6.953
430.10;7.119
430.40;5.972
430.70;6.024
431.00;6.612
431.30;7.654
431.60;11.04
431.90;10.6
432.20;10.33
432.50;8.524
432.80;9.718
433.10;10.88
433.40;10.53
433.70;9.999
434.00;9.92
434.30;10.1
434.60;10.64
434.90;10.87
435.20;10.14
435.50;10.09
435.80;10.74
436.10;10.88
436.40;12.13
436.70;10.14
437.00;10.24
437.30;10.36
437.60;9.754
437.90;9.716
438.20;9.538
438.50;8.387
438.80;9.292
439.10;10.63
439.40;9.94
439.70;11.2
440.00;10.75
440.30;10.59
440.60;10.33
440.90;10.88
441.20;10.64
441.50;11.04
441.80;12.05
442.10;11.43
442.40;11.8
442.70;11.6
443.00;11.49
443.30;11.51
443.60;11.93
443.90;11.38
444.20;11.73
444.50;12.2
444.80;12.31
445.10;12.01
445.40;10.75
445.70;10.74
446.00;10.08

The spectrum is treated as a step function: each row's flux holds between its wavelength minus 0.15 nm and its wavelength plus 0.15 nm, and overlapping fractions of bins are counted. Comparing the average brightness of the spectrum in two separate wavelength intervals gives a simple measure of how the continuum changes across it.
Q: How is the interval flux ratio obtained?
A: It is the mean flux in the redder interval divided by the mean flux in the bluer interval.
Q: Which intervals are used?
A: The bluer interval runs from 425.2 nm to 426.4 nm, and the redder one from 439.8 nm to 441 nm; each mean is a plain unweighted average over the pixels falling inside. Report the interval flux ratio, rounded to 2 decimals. 1.18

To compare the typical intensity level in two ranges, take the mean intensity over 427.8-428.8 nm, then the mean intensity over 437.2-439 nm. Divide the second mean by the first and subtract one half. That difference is 0.58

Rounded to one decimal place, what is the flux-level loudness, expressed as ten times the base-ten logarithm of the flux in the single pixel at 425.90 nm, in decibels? 9.8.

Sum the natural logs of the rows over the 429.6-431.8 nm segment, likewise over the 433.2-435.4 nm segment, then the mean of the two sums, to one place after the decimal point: 15.1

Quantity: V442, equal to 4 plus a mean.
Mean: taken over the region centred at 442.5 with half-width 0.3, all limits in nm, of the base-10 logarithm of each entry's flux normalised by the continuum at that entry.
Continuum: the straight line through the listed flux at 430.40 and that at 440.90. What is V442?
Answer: 4.00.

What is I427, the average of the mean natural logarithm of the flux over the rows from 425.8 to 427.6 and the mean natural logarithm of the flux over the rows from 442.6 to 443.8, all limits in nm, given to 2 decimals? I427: 2.31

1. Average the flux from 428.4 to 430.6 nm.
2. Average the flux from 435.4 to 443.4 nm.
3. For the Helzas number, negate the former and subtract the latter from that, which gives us -18.3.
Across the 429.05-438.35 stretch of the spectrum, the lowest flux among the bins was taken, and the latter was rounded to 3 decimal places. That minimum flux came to 5.972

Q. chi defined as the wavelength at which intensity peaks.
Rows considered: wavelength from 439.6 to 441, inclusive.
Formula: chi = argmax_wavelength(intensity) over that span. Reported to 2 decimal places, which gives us 439.70 nm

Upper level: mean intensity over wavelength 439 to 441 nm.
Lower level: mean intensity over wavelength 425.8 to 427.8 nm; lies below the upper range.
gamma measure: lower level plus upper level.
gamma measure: 19.4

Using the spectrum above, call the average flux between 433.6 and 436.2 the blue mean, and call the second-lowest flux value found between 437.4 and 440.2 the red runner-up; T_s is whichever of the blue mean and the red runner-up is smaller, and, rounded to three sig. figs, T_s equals 9.29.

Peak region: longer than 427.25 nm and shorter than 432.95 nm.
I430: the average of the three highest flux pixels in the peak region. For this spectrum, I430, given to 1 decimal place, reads 10.7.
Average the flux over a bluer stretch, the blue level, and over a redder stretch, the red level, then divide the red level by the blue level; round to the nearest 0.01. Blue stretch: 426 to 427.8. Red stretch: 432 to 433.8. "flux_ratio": 1.16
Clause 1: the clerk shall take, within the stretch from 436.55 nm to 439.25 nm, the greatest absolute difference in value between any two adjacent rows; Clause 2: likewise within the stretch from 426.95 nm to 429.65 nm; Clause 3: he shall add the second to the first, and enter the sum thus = 2.8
